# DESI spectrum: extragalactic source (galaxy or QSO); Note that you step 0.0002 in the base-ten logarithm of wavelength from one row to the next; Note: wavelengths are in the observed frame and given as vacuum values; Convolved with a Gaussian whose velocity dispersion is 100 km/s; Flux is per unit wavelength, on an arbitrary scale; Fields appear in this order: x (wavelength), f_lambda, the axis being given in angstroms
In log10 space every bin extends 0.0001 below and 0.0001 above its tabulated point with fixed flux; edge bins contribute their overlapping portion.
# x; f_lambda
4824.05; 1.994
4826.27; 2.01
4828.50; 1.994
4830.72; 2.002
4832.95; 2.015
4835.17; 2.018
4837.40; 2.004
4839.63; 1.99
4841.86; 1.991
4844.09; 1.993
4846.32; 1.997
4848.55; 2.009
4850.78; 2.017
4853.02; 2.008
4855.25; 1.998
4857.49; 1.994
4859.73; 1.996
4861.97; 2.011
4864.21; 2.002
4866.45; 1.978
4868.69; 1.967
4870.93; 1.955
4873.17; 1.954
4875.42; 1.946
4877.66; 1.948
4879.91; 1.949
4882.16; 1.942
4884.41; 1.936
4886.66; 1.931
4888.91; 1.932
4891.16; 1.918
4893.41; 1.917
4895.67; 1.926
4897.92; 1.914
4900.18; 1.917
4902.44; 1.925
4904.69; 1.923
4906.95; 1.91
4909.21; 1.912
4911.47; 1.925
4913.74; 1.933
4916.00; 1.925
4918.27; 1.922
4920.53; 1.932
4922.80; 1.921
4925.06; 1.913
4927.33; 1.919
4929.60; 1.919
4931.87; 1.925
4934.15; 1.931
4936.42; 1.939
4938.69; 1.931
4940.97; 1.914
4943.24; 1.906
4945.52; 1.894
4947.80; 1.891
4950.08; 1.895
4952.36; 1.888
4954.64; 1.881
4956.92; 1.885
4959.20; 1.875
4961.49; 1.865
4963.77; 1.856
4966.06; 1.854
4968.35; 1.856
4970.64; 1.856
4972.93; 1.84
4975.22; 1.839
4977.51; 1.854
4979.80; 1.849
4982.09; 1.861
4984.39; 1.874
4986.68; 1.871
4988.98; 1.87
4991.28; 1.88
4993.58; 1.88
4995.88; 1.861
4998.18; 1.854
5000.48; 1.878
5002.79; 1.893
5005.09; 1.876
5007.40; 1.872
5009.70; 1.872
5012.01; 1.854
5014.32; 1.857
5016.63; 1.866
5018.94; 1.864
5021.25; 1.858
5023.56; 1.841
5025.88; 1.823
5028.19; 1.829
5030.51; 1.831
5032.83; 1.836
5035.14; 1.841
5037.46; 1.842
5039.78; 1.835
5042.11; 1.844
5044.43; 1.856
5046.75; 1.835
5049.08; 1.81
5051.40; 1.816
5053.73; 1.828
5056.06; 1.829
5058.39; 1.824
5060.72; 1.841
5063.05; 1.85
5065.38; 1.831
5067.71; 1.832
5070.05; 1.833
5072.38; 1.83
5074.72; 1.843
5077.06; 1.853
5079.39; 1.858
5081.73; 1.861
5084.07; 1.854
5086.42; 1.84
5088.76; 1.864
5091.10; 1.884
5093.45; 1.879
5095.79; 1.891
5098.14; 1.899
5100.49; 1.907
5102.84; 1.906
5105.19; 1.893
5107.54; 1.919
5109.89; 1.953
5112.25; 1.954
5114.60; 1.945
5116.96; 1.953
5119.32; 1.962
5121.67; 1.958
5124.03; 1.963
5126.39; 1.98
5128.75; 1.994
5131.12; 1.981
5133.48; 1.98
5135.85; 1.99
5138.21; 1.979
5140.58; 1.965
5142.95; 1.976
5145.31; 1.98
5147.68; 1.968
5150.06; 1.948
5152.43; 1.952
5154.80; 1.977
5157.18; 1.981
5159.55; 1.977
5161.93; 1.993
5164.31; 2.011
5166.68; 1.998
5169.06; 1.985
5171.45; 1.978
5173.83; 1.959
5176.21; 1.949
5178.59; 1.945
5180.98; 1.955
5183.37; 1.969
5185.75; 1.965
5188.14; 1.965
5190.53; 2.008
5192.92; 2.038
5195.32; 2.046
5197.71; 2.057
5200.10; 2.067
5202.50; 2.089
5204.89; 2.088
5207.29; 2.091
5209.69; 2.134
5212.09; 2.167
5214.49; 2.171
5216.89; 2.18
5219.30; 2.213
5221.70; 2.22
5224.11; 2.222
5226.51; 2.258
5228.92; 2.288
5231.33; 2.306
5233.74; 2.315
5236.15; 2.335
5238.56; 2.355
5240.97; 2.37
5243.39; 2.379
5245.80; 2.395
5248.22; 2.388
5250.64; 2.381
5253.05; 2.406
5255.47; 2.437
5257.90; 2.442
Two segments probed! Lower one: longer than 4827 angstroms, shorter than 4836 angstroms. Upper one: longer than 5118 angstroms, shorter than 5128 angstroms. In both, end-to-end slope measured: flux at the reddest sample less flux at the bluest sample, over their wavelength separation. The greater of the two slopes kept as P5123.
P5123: 0.0036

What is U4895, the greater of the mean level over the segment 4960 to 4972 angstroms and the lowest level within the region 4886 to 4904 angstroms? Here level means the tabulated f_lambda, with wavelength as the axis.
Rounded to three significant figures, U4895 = 1.91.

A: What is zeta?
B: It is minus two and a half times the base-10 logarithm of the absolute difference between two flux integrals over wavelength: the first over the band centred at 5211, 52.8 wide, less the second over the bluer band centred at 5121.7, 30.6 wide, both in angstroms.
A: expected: -4.3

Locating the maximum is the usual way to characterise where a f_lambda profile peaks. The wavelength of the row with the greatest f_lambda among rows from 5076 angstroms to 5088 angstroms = 5081.73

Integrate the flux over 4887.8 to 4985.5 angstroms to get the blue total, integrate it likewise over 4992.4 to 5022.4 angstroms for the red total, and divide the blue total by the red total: 3.3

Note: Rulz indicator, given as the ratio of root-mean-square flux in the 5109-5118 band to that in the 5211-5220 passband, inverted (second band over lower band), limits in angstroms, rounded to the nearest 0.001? 1.119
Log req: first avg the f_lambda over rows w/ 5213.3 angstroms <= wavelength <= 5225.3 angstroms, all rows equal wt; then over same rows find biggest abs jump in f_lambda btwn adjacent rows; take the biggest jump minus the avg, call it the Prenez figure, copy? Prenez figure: -2.17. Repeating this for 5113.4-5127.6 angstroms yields -1.94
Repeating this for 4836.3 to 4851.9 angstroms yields -1.99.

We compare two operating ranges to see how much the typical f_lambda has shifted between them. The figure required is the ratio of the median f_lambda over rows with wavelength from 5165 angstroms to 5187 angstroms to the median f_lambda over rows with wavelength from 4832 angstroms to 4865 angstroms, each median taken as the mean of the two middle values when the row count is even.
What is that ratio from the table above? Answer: 0.98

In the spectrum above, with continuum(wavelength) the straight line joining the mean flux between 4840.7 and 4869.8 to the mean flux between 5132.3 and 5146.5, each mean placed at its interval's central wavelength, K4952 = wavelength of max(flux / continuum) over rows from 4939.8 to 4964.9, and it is 4940.97 angstroms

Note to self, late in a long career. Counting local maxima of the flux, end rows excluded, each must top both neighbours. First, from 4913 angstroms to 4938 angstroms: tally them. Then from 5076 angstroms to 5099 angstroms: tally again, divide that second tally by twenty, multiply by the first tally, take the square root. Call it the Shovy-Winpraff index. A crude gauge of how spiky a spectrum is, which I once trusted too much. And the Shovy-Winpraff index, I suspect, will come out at 0.32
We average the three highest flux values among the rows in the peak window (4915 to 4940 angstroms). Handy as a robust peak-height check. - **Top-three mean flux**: 1.93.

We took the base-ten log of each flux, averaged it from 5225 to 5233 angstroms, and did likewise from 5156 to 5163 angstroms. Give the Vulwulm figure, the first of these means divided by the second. 1.21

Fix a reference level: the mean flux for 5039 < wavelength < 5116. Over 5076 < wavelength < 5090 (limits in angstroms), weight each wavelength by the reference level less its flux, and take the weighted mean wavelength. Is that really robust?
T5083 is 5083.0 angstroms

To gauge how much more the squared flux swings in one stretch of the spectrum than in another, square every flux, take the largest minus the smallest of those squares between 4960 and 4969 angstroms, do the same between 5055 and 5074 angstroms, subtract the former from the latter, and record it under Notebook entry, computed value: 0.05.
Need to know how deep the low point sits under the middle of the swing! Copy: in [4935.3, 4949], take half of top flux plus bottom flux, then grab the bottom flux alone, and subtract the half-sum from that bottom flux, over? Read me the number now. -0.024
